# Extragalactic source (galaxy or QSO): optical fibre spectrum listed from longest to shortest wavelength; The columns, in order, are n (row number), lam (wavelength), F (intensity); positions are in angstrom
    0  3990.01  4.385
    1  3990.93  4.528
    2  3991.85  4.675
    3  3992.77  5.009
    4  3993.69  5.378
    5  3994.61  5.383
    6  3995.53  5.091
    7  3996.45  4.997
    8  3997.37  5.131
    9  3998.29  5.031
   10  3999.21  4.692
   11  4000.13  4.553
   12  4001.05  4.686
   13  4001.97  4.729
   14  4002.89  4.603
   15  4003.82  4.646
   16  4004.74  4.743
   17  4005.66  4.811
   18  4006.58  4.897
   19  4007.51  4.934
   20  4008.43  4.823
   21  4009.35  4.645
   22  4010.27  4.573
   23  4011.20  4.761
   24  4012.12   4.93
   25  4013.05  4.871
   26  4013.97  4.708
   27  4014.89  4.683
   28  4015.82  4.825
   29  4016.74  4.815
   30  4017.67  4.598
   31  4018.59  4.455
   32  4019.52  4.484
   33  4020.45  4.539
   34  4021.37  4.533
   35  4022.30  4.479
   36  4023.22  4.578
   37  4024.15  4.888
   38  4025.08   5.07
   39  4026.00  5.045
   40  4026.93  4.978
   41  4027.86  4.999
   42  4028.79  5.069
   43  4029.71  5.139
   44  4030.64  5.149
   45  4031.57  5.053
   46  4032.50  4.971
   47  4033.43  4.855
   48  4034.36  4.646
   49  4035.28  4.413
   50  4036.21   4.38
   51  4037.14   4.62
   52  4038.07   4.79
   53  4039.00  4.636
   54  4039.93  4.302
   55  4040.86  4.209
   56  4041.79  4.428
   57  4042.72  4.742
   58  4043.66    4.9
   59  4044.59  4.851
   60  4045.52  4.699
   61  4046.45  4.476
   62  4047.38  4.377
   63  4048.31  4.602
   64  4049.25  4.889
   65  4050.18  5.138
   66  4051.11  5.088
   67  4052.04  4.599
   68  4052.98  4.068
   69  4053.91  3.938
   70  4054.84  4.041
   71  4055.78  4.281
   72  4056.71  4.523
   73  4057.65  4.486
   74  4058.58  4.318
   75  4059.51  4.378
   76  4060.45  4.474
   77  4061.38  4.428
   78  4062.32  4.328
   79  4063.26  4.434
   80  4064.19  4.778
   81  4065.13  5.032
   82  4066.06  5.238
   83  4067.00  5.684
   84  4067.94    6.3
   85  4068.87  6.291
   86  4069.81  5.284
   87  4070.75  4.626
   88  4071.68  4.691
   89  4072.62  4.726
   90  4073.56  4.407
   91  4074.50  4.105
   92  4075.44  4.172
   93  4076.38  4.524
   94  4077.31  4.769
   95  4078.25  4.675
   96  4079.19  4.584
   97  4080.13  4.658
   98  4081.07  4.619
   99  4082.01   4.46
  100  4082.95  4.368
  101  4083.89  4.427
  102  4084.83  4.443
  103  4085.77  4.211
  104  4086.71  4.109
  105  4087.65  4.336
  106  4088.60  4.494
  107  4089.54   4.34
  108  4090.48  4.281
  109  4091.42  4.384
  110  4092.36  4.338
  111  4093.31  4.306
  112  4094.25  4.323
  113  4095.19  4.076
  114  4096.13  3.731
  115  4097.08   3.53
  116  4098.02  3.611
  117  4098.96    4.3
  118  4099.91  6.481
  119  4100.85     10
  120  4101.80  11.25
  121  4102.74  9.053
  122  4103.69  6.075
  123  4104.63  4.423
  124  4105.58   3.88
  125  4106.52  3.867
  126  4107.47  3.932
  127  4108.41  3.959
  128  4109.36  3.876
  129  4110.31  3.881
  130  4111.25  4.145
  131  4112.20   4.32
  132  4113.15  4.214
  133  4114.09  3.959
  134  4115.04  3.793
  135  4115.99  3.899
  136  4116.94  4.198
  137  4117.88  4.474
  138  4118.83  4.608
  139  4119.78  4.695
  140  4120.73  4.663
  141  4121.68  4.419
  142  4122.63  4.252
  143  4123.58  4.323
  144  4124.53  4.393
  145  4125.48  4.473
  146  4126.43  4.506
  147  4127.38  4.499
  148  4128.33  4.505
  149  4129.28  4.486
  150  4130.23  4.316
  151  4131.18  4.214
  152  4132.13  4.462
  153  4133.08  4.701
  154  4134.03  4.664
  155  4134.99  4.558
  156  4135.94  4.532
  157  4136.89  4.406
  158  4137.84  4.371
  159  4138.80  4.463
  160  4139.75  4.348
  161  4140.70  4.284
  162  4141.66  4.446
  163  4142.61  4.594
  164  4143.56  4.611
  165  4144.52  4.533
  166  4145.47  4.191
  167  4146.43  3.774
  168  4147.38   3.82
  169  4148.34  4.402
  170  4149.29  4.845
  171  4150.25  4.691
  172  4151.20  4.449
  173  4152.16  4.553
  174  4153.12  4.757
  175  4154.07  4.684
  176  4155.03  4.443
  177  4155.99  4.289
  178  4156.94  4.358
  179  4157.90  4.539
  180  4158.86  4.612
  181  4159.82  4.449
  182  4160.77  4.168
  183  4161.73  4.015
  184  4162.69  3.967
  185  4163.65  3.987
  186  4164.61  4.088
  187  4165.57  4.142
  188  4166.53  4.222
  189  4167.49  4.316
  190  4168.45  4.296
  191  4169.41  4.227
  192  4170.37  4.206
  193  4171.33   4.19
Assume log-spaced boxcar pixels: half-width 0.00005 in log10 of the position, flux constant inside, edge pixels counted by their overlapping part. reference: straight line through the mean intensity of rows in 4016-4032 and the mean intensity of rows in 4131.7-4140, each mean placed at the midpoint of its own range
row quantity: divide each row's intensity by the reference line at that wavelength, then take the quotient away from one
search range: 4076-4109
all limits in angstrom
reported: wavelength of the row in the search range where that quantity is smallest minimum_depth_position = 4101.80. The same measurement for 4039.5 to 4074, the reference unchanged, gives 4067.94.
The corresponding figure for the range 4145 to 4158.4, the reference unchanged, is 4149.29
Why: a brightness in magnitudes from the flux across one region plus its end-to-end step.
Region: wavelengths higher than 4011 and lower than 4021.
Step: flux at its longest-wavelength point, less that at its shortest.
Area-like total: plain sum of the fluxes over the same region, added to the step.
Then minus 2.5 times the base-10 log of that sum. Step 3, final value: -4.28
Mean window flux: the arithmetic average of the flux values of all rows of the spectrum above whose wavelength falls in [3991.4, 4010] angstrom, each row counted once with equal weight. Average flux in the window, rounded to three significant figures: 4.87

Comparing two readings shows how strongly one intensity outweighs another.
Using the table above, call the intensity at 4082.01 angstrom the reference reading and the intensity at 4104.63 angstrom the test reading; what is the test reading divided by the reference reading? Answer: 0.99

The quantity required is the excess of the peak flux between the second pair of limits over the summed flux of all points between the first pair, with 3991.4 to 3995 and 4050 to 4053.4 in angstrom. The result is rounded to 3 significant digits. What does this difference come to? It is -15.3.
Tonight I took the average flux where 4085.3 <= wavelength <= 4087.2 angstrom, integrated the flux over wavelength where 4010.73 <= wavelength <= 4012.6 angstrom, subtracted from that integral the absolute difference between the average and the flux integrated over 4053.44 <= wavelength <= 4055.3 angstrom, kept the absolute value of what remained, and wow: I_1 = 5.7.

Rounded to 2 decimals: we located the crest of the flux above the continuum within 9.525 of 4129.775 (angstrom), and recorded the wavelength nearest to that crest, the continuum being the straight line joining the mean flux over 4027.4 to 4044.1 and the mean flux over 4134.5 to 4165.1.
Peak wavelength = 4133.08 angstrom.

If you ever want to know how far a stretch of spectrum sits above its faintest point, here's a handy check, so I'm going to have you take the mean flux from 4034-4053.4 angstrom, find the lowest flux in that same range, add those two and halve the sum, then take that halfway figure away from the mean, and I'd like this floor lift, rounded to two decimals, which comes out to 0.27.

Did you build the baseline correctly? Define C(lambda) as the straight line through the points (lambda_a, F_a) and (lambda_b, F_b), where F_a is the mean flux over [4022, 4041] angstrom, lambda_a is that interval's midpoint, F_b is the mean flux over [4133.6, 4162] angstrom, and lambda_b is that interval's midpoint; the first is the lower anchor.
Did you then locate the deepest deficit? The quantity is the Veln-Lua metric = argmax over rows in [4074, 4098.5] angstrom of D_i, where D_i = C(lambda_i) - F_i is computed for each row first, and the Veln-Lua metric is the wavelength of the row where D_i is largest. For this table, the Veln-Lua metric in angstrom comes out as 4097.08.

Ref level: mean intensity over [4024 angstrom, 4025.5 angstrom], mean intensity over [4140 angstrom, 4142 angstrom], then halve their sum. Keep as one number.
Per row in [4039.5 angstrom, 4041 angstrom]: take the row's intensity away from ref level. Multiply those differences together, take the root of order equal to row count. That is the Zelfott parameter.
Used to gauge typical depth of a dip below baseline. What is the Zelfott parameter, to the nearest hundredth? 0.41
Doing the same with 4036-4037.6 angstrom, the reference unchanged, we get 0.12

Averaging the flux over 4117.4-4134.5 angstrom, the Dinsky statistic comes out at 4.48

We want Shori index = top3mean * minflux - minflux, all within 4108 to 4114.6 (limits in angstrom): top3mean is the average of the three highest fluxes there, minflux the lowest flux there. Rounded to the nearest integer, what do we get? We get 13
